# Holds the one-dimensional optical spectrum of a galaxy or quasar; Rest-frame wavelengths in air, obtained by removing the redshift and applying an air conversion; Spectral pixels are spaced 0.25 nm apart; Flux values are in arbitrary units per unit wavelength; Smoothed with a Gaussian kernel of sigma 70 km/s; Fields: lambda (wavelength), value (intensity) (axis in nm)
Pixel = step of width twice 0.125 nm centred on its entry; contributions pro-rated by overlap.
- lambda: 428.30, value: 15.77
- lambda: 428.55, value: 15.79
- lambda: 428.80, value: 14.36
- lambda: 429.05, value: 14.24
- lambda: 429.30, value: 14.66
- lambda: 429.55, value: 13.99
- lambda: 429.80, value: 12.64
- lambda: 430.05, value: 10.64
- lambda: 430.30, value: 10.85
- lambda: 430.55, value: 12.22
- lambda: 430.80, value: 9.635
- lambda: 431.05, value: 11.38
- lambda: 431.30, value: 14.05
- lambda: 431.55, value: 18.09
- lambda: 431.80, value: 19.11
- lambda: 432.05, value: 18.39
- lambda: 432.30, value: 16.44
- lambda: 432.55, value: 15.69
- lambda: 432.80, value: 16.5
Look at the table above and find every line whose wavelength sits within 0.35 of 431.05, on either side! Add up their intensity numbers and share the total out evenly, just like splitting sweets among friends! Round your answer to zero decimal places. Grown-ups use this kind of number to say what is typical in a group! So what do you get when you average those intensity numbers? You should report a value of 12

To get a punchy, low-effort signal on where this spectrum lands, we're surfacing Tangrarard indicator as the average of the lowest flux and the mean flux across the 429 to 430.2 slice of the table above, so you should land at 11.9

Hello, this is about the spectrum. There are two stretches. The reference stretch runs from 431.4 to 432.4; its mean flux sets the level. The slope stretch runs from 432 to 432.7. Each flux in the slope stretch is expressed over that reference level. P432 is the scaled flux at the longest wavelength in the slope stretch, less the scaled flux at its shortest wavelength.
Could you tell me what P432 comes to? -0.15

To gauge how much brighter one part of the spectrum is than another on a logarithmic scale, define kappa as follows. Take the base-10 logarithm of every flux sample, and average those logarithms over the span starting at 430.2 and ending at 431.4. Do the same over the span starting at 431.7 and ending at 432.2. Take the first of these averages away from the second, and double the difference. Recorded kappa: 0.4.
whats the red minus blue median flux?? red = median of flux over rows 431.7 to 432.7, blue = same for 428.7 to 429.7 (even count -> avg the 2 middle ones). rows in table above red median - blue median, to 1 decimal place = 3.1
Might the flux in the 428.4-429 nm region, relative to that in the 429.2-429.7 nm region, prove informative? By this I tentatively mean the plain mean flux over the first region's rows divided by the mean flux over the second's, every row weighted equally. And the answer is 1.05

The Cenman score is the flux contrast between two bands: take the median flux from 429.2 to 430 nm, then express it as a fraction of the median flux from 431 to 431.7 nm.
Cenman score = 1.00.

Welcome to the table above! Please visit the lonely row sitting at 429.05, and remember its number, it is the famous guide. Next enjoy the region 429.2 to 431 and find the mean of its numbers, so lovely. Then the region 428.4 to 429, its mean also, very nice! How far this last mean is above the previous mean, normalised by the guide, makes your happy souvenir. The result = 0.21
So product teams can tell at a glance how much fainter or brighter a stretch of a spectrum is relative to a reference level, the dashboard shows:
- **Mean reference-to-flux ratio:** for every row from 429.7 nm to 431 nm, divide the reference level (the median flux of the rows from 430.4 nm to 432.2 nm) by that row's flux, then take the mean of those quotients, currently 1.3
